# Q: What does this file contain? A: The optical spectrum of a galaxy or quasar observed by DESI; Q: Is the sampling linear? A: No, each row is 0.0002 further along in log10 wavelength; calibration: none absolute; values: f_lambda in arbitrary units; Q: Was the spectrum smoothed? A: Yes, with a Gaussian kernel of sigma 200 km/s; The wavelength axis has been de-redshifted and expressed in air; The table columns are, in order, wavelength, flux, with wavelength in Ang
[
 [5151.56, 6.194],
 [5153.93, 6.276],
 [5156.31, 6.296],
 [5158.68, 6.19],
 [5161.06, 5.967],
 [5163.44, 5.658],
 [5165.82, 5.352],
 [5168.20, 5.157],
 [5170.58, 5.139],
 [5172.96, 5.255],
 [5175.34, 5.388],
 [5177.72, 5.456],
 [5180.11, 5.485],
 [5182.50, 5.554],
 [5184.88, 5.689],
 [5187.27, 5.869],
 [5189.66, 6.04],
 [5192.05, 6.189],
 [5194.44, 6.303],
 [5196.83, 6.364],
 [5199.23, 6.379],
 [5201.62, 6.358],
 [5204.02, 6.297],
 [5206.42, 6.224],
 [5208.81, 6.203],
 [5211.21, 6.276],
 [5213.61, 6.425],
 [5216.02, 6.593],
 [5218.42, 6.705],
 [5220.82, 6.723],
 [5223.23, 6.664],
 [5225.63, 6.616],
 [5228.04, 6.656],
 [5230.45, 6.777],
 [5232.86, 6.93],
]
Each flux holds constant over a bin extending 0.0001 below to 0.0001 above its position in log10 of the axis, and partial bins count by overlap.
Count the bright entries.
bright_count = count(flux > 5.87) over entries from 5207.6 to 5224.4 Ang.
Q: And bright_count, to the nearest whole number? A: 7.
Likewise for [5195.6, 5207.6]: 5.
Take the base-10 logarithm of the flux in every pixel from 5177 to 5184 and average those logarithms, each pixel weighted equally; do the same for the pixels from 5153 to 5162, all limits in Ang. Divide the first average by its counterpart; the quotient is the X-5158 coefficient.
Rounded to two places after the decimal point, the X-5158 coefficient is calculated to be 0.94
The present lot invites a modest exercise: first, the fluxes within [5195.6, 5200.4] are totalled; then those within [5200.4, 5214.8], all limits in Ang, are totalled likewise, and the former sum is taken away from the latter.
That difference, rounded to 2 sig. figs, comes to 25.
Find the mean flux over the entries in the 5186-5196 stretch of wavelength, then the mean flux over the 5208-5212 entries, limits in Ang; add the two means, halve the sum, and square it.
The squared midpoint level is 38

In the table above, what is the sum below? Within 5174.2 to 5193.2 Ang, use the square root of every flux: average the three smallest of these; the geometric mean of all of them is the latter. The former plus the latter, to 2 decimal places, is 4.72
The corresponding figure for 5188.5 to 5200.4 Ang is 4.99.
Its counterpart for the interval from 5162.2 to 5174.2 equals 4.58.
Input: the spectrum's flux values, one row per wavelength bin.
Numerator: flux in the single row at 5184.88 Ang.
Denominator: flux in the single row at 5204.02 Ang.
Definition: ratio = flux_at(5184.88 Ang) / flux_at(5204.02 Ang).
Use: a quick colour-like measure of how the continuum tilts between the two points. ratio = 0.90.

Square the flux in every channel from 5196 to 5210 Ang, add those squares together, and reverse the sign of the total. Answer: -238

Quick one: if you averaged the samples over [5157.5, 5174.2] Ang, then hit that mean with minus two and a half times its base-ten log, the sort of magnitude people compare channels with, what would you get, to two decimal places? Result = -1.86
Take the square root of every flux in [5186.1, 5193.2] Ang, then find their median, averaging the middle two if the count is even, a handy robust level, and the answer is 2.46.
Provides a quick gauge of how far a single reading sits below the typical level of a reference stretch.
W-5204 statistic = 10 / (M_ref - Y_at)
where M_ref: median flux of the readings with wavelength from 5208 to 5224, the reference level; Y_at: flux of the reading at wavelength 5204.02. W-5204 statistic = 34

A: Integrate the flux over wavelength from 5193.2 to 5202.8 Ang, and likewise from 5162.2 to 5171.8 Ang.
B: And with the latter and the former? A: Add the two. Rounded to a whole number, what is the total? 112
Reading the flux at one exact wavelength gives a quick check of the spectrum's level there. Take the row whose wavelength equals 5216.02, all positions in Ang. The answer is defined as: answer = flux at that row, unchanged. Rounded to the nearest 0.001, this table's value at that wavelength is 6.593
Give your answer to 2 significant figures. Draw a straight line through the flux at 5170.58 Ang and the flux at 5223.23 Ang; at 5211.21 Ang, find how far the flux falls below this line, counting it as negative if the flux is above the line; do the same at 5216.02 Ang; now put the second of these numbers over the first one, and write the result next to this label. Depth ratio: -3.5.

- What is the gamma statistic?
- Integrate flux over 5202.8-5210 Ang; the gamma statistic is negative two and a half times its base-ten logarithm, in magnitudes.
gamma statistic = -4.13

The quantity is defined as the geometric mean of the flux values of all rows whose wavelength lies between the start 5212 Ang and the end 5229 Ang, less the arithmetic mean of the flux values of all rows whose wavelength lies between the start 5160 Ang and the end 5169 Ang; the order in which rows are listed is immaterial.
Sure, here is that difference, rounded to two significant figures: 1.1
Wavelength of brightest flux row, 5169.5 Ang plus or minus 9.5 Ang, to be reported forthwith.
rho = 5161.06 Ang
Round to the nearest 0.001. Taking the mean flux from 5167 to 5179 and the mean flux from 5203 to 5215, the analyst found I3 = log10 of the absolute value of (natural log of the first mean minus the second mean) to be 0.665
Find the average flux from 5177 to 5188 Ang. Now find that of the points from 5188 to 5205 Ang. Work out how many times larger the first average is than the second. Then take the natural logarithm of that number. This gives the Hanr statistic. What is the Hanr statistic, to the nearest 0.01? -0.11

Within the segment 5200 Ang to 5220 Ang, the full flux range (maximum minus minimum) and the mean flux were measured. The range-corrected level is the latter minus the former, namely 5.9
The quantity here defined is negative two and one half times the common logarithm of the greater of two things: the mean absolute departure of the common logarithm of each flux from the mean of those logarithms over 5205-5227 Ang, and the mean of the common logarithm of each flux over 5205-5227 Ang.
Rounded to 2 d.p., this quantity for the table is 0.23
